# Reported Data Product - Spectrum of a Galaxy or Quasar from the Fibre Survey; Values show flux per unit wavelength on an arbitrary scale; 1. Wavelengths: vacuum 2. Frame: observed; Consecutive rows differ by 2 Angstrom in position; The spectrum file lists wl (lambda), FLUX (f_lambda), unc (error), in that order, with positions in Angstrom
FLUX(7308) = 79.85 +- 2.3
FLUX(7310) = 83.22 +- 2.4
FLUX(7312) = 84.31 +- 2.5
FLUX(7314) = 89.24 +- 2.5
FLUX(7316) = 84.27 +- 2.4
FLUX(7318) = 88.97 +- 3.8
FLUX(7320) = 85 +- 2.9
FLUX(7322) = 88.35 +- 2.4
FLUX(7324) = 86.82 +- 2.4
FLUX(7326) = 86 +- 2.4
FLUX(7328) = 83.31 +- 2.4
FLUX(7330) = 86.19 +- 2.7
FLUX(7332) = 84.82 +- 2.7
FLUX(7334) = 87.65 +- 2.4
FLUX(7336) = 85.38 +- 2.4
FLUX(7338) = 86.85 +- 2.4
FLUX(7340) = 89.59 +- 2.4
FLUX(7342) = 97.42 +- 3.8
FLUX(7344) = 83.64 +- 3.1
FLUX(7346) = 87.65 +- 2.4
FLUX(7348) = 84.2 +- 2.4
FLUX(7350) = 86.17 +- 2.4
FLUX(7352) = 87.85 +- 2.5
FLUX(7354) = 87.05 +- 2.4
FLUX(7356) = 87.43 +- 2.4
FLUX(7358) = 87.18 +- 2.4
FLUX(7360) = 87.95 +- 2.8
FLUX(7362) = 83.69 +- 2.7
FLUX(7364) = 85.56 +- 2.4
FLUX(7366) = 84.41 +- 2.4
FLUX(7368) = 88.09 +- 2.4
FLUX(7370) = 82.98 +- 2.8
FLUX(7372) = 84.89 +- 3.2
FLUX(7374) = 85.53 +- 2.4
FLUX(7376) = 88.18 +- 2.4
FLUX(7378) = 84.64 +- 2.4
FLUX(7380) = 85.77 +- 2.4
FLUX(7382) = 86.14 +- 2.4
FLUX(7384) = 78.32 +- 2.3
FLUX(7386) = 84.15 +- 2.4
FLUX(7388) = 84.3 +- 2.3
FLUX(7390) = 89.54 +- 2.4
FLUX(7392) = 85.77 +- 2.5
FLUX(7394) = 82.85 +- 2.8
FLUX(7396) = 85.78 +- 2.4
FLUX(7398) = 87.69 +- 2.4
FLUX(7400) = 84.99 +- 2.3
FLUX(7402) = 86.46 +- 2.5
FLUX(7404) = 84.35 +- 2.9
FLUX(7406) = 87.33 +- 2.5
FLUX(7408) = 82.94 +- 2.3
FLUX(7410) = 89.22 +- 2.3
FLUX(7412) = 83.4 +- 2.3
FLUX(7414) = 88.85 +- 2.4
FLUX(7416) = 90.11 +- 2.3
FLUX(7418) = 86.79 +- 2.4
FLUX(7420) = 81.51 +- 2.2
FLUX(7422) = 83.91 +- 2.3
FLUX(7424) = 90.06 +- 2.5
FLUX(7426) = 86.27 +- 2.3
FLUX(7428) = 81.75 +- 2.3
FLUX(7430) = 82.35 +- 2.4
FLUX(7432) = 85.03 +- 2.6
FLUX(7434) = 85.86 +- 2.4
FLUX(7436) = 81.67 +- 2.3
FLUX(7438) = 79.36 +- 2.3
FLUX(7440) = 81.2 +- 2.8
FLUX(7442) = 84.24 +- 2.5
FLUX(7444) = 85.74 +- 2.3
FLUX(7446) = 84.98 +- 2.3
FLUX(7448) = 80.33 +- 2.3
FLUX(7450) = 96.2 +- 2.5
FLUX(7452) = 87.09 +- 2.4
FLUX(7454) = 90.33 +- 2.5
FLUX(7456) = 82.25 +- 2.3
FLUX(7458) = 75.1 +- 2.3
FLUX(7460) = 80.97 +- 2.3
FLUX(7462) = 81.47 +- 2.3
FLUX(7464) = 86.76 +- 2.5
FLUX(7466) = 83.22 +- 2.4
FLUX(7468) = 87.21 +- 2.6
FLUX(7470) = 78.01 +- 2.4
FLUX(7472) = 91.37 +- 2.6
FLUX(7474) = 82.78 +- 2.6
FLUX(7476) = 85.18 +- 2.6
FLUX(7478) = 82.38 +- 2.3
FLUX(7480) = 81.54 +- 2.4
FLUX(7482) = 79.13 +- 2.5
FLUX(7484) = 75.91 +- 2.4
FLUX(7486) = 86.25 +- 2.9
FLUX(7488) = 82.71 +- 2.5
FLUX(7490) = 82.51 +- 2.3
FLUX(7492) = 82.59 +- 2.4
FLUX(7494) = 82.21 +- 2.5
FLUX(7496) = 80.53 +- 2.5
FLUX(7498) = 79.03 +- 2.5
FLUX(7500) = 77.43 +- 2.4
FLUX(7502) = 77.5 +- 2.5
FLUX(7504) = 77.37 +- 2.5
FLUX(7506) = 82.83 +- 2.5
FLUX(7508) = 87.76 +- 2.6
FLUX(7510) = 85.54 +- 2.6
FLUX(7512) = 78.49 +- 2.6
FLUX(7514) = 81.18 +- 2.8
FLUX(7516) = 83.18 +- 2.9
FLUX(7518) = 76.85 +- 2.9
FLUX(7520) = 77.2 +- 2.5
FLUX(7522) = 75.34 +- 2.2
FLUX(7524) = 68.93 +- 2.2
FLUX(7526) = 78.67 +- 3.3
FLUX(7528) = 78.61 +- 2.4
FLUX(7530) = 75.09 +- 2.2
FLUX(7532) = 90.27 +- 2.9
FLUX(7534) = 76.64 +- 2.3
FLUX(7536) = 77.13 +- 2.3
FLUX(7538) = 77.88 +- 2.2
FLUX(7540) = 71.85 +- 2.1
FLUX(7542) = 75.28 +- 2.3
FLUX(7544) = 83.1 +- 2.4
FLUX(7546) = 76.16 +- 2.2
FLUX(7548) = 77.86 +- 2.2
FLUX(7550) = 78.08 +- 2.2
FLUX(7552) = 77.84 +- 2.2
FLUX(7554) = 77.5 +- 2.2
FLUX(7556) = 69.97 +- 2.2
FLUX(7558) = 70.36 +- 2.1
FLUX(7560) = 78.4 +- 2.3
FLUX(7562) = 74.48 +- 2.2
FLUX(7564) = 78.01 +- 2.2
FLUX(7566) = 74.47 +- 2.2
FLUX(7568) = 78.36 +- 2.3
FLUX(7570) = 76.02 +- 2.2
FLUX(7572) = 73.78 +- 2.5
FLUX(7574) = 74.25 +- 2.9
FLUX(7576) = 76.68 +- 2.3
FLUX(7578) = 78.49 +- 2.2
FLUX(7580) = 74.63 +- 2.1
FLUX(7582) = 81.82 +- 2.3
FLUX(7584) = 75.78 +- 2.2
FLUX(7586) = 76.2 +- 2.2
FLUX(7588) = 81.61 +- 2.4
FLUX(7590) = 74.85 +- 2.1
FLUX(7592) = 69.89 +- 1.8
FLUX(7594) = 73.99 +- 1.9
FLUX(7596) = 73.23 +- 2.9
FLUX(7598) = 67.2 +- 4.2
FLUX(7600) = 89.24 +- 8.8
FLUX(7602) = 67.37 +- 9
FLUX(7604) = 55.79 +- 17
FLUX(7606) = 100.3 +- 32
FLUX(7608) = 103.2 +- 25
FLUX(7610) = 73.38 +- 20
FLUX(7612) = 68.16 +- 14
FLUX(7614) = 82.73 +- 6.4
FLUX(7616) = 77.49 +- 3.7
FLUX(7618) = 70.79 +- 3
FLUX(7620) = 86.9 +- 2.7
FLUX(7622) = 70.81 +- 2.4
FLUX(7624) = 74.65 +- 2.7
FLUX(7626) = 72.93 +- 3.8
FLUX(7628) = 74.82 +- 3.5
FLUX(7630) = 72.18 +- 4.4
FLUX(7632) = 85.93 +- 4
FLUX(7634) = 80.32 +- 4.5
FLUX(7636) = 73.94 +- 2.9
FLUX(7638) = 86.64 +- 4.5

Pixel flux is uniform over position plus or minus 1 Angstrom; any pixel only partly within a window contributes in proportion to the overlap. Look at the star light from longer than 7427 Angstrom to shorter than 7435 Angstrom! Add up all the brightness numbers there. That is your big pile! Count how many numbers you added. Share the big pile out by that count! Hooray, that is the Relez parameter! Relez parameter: 84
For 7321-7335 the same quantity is 86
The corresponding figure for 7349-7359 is 87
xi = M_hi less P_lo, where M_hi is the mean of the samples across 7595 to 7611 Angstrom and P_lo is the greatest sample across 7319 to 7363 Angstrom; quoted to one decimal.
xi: -18.7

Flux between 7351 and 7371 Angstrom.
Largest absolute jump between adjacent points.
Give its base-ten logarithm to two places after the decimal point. 0.71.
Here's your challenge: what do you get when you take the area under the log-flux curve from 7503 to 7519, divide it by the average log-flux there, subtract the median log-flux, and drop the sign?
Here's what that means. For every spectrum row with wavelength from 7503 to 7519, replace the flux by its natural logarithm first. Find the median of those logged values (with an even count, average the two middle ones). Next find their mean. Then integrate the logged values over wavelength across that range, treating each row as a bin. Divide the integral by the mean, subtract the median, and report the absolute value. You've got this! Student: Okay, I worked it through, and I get 12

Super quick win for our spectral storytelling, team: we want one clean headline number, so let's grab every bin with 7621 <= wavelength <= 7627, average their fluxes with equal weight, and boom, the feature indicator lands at 72.8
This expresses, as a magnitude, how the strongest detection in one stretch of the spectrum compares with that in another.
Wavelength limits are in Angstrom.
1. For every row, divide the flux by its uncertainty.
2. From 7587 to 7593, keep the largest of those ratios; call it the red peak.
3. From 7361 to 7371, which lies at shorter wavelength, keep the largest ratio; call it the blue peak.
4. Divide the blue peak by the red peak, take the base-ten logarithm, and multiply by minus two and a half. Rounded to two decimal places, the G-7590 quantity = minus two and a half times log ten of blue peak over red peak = 0.06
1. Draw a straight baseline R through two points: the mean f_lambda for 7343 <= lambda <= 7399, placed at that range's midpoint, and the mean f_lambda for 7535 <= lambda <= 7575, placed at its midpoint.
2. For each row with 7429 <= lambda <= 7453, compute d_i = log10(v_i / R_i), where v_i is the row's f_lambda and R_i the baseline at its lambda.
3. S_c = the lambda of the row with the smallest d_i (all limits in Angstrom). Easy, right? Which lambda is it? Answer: 7438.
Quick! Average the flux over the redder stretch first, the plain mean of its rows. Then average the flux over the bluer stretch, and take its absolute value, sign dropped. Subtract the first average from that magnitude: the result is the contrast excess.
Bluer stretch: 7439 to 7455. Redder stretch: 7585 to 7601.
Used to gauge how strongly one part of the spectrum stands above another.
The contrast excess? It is 10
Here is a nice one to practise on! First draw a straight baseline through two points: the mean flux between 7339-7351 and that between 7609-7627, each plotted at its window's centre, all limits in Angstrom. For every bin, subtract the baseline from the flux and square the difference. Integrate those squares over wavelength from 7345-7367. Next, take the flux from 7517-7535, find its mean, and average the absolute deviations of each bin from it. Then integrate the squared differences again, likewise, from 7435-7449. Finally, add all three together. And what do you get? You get 180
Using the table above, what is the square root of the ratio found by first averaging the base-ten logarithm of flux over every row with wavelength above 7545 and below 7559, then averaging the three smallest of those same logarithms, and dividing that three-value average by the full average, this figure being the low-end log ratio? 0.995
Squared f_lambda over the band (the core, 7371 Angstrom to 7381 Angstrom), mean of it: 7364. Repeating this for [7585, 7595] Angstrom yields 5686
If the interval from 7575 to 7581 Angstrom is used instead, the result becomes 5870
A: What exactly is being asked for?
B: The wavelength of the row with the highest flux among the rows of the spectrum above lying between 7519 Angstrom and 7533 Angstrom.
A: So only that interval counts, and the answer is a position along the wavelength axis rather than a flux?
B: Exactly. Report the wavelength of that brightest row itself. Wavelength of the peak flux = 7532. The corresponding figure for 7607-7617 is 7608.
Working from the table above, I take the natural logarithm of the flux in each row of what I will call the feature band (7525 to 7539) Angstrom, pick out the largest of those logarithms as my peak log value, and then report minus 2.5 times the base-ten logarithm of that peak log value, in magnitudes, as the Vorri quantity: -1.634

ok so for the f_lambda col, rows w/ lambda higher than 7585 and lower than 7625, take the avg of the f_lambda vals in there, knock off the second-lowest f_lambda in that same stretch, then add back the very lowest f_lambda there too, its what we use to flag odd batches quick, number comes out 65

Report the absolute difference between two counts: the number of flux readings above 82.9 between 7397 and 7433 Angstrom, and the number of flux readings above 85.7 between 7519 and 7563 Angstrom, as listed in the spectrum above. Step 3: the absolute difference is 14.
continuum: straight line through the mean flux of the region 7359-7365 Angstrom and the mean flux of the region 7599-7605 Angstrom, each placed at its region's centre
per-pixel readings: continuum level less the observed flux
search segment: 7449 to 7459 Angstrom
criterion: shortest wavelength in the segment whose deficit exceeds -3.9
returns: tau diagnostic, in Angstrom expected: 7456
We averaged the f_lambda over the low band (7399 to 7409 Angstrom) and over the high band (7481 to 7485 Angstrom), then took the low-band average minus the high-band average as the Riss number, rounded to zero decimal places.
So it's 8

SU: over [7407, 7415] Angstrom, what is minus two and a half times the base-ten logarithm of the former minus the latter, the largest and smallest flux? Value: -2.0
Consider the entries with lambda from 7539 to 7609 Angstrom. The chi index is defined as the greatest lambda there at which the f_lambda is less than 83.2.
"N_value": 7604 Angstrom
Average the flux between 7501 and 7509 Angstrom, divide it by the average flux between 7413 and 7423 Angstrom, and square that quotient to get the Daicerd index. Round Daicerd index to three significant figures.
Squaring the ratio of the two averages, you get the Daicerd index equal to 0.890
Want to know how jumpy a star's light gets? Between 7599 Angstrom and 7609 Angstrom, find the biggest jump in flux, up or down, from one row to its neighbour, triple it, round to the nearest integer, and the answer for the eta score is 134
